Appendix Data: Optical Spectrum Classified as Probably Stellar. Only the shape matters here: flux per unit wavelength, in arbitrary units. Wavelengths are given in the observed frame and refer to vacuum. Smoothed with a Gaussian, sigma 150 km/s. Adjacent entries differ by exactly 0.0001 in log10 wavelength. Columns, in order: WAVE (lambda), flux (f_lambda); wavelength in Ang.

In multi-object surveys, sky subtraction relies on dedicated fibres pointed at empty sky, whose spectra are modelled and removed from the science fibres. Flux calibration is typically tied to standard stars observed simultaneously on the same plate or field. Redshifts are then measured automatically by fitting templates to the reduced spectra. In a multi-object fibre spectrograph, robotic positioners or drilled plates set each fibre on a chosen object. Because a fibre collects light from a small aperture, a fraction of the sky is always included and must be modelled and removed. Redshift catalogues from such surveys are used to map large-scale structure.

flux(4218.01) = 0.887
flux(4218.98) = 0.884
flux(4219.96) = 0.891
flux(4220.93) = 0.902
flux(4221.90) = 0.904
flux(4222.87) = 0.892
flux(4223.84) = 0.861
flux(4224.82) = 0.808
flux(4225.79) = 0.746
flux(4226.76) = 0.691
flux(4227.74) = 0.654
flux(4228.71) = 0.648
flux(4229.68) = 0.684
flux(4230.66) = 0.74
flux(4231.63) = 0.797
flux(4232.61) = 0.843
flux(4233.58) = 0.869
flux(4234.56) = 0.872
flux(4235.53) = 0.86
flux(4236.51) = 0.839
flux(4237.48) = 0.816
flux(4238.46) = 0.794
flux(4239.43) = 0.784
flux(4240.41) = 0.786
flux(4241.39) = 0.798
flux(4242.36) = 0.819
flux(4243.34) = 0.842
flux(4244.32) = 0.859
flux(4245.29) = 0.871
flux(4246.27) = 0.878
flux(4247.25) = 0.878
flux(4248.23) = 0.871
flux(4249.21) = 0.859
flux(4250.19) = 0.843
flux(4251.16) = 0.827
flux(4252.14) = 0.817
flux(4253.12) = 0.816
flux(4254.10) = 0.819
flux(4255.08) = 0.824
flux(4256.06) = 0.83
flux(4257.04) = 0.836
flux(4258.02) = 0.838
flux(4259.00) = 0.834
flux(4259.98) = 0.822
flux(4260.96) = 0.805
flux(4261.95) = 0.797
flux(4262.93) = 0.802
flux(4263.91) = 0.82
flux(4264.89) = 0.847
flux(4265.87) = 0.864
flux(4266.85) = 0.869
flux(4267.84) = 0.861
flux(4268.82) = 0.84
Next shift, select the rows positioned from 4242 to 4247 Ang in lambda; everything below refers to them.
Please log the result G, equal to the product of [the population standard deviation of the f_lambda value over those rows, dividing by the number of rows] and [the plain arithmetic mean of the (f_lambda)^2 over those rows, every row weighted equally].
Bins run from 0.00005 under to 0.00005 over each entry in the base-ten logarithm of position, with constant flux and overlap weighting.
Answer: 0.016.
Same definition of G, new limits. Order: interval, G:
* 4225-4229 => 0.018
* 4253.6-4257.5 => 0.004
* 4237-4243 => 0.009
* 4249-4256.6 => 0.010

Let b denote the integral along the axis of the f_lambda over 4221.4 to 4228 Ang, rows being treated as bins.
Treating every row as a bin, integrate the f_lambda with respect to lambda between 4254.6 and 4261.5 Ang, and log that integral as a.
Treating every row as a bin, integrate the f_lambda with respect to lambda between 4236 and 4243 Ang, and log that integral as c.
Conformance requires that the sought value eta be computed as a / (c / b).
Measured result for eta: 5.33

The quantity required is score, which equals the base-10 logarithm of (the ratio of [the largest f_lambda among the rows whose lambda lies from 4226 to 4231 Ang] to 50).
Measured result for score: -1.830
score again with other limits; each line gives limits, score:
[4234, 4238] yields -1.758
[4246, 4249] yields -1.755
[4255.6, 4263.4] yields -1.776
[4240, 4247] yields -1.755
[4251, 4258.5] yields -1.776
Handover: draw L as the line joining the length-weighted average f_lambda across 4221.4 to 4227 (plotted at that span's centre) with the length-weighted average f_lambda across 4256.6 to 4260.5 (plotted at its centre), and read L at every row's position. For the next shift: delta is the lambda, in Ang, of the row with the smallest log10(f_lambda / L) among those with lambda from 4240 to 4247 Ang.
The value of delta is 4240.41 Ang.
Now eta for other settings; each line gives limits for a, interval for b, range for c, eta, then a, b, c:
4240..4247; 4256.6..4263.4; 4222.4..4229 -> 6.51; 5.87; 5.57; 5.01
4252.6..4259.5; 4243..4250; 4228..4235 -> 6.38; 5.71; 6.05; 5.42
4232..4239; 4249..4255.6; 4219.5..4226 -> 5.74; 5.89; 5.47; 5.61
